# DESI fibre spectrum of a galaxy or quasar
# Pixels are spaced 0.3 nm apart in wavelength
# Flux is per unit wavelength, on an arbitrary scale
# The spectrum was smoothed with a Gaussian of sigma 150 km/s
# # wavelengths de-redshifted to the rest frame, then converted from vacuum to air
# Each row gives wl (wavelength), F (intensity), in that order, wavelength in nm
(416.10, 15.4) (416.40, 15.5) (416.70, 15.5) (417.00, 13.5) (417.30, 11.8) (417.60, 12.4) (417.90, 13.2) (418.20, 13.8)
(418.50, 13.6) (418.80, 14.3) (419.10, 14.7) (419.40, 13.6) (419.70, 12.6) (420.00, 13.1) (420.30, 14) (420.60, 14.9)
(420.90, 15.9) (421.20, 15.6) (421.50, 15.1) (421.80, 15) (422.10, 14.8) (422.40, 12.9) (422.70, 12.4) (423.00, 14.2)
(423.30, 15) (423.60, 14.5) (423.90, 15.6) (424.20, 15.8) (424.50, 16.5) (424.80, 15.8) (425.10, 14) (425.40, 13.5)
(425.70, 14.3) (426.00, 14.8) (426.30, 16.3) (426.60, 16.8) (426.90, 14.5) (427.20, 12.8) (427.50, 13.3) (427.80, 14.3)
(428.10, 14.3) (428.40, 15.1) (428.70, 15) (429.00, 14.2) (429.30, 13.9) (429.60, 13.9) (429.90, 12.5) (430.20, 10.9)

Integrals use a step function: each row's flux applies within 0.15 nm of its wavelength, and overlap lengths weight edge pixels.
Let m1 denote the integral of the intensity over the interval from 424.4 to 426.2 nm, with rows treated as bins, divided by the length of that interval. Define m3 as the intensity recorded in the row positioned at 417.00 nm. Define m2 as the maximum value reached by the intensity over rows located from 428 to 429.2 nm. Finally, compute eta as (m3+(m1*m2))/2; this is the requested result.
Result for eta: 119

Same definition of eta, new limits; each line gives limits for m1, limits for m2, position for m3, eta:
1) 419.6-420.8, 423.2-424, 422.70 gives 114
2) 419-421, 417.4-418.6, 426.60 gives 105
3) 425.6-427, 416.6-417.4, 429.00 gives 127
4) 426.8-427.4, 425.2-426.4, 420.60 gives 118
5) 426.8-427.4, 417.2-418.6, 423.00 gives 101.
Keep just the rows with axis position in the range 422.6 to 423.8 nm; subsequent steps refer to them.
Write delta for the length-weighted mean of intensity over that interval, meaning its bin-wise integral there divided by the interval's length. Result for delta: 14.2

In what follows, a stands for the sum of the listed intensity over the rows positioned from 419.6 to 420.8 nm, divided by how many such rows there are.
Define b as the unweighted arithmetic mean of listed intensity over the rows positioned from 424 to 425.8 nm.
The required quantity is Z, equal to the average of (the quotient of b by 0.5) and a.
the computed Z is 21.8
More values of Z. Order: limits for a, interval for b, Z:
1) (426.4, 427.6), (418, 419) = 21.1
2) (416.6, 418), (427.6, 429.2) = 21.2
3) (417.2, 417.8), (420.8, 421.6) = 21.6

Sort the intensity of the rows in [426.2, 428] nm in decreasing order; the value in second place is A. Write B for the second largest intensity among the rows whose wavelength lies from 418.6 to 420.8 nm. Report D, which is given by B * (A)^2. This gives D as 3906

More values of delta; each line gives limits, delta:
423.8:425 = 15.9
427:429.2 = 14.1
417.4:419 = 13.4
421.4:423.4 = 14.2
